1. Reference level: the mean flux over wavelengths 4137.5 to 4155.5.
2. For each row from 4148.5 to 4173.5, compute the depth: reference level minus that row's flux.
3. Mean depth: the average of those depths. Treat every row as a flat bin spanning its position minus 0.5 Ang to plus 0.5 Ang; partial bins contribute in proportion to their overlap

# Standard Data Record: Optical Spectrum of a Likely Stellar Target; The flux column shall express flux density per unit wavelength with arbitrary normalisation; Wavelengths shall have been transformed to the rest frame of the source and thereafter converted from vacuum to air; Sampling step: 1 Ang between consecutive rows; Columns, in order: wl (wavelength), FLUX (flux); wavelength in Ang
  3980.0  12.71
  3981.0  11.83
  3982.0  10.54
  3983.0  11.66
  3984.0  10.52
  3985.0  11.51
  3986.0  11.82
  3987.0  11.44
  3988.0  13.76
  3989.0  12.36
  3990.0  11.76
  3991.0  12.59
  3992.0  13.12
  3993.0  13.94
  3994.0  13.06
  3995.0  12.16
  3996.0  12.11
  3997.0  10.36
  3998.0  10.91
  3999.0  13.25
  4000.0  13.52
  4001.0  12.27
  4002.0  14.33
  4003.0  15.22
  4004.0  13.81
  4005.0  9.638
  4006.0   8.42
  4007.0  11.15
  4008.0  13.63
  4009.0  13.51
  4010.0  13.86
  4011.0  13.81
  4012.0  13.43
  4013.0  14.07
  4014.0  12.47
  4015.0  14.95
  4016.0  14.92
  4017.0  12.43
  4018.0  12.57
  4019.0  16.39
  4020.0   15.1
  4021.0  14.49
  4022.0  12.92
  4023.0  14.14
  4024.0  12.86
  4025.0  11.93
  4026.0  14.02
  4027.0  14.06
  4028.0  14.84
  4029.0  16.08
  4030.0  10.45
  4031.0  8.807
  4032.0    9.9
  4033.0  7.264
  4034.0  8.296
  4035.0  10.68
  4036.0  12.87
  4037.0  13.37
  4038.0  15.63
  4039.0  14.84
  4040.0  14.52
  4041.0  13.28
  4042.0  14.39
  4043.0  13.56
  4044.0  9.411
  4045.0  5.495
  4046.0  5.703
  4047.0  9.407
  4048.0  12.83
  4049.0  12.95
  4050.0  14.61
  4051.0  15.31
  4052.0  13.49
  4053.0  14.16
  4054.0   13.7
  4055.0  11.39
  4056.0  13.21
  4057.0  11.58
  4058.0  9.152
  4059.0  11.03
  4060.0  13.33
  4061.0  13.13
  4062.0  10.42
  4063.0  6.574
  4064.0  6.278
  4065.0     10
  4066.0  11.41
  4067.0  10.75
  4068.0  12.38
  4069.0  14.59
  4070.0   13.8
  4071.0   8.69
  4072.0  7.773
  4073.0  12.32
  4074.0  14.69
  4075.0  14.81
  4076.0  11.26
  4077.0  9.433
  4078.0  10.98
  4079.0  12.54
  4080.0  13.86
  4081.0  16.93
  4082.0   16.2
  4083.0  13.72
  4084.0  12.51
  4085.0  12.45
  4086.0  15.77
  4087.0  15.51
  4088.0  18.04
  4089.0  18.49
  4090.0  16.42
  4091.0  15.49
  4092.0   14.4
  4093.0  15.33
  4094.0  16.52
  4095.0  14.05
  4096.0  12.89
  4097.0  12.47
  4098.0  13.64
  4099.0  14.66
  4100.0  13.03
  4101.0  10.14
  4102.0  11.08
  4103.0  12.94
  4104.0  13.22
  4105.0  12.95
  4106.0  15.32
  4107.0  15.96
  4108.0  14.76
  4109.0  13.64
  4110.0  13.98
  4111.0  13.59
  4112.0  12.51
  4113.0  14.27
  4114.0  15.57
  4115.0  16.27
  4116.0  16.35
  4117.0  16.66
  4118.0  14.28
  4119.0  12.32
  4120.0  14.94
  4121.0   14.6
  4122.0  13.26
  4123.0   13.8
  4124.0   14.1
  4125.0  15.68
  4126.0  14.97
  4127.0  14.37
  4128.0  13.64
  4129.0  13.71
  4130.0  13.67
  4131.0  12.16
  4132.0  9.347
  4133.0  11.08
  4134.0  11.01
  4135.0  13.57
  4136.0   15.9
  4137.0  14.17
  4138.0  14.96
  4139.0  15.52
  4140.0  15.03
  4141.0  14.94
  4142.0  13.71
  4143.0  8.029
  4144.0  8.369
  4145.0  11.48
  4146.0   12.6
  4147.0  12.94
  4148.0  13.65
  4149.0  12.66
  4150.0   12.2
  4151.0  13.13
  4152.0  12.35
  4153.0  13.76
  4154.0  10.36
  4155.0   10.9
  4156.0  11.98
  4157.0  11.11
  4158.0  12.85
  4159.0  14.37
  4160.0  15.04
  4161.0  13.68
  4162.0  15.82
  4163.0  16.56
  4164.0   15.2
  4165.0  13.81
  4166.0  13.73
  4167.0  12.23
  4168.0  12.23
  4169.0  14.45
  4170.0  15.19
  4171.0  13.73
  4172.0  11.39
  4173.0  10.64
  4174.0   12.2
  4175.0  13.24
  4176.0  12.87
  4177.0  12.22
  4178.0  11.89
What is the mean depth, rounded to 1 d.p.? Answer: -0.6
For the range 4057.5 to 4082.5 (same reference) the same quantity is 0.9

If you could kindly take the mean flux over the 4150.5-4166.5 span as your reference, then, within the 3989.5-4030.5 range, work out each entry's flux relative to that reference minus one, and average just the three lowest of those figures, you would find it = -0.29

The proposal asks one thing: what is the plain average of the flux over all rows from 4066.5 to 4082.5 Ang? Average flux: 12.6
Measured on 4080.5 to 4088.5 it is 15.1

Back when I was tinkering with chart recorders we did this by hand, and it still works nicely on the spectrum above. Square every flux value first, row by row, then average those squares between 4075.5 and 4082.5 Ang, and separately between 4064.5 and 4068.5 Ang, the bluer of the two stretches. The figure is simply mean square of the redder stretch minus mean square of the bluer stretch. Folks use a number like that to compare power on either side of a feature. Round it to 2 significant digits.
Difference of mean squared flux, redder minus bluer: 52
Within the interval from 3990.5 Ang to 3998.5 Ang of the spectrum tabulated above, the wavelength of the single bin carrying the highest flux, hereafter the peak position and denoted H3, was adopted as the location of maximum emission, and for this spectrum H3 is 3993.0 Ang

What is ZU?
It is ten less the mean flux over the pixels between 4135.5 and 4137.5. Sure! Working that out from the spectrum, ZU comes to -5.0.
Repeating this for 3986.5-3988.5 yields -2.6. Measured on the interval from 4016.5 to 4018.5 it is -2.5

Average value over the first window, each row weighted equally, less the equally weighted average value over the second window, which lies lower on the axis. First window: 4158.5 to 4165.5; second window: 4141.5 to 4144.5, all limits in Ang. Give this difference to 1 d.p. 4.9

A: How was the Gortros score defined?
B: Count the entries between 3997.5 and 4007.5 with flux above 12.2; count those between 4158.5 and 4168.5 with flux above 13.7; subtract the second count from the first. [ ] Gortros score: -1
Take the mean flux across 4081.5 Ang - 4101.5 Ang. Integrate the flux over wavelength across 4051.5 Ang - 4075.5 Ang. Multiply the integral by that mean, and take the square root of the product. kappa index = 64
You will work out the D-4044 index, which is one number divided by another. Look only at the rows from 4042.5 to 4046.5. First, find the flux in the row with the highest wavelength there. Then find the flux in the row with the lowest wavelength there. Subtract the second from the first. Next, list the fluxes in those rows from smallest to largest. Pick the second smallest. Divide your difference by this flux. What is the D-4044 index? -1.4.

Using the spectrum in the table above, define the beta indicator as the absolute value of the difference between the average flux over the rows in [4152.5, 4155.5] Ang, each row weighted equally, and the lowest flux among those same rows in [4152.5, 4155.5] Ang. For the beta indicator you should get 1.3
